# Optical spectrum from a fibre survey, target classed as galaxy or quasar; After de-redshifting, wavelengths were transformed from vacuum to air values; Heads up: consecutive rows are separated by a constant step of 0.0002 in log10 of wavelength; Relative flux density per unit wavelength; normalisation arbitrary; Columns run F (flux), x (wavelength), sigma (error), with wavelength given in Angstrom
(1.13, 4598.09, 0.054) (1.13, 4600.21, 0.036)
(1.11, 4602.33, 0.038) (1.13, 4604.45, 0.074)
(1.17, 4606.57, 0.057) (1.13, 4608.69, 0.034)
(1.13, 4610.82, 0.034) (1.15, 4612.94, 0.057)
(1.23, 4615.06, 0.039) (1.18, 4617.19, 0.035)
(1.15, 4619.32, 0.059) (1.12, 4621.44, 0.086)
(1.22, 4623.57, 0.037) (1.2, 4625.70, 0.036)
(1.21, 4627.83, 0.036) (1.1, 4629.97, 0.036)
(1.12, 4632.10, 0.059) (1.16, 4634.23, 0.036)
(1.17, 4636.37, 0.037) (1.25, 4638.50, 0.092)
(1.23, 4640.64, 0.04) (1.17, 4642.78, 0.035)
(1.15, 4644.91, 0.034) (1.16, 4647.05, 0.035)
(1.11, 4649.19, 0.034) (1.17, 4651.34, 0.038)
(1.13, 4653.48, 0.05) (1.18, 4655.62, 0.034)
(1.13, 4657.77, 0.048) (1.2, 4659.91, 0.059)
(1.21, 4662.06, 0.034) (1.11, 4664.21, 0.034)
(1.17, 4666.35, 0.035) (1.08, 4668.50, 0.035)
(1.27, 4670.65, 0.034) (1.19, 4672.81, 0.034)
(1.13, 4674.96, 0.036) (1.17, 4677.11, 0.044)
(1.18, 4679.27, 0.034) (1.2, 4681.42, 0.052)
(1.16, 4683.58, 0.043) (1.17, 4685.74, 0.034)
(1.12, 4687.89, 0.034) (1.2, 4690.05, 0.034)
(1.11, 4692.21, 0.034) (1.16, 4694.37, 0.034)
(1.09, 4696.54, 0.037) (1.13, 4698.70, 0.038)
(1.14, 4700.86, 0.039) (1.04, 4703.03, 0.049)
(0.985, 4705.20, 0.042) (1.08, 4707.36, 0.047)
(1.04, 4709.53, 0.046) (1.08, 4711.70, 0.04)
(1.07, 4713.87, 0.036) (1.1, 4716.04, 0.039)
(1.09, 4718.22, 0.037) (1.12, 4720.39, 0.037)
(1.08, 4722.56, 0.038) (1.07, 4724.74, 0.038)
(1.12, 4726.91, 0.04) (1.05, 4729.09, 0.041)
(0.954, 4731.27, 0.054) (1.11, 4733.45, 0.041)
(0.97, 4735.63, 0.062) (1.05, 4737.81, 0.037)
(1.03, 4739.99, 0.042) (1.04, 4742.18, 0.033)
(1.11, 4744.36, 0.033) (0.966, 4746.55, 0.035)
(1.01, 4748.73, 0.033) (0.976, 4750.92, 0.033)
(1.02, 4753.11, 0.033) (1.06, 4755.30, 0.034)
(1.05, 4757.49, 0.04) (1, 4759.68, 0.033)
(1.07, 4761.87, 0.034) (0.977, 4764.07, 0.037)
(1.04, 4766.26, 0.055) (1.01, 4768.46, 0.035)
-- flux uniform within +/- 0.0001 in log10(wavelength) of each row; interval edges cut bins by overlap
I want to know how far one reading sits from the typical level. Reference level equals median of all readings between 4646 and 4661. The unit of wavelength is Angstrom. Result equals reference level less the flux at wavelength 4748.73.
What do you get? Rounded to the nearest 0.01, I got 0.15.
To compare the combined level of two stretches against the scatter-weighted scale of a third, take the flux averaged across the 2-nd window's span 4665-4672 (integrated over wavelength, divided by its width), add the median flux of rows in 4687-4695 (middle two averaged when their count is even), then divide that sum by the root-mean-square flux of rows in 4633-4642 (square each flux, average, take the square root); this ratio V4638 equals 1.92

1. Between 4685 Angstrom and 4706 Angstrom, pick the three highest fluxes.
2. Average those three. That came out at 1.18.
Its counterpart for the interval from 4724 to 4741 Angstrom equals 1.10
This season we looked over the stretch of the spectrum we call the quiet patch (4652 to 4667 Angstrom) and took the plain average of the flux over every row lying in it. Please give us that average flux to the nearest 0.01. 1.16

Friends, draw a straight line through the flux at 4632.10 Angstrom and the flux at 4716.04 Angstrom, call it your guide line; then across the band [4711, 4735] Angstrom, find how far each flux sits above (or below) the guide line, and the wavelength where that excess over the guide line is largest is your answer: 4726.91 Angstrom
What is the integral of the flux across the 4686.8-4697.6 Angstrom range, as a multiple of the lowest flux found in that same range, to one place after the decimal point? 11.3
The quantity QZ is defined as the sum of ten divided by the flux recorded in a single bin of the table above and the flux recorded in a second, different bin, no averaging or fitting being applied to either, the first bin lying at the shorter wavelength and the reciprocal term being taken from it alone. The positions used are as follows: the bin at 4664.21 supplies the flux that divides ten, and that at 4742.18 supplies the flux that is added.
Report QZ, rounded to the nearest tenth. 10.0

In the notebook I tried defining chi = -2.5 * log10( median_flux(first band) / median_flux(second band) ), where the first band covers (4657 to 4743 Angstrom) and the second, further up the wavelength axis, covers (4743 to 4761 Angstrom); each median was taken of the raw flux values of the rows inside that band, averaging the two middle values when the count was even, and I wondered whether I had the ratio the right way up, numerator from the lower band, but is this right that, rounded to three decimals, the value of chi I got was -0.097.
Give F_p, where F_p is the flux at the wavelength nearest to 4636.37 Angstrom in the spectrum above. 1.17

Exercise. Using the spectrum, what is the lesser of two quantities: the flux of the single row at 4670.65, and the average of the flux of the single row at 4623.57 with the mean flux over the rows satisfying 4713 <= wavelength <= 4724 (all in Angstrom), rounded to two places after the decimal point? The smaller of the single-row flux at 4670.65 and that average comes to 1.16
